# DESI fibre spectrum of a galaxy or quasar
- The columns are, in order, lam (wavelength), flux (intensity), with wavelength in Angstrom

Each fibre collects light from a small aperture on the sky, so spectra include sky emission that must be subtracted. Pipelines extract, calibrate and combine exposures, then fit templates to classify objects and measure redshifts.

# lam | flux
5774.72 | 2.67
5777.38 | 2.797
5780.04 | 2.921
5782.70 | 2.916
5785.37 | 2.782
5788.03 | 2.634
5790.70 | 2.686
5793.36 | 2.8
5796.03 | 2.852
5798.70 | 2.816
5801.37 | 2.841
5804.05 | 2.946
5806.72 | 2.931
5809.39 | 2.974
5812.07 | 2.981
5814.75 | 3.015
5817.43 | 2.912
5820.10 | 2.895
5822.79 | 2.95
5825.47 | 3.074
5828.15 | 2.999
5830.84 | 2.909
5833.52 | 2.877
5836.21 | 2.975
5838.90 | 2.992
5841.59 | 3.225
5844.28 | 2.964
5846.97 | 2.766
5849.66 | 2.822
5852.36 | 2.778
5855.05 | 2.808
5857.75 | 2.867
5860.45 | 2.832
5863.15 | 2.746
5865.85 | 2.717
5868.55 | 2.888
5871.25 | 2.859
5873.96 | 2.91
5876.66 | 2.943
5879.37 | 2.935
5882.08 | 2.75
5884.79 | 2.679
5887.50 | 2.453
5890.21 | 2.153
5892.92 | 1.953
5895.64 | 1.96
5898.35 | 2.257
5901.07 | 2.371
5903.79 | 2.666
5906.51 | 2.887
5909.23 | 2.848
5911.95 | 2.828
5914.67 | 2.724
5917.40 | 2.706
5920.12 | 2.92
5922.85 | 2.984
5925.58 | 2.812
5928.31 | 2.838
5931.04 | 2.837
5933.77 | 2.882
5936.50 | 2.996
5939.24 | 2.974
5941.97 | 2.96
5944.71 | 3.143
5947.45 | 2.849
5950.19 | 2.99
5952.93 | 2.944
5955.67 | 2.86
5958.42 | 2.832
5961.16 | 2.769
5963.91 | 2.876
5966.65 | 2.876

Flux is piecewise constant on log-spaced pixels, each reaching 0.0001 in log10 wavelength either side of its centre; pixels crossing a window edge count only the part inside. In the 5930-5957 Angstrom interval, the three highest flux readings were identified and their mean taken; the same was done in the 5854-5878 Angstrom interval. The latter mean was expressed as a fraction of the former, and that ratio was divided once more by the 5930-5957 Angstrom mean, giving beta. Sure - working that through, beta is 0.315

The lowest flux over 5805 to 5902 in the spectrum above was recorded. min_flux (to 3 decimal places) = 1.953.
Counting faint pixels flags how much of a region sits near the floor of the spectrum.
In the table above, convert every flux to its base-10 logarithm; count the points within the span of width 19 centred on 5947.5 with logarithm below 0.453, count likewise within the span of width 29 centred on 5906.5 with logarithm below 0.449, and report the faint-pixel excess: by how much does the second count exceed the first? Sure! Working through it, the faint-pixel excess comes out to 7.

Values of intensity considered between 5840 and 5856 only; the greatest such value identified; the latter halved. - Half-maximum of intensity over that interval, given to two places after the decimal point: 1.61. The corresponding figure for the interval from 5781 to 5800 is 1.46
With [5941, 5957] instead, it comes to 1.57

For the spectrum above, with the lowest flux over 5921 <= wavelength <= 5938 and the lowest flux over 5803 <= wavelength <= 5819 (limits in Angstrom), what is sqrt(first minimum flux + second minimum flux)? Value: 2.39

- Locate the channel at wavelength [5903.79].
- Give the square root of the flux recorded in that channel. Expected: 1.63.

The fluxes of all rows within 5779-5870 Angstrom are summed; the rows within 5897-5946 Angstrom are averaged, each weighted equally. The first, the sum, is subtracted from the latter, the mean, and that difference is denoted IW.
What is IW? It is -95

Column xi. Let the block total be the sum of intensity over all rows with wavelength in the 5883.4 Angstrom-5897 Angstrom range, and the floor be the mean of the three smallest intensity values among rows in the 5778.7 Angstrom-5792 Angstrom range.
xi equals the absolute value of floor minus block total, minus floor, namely 5.8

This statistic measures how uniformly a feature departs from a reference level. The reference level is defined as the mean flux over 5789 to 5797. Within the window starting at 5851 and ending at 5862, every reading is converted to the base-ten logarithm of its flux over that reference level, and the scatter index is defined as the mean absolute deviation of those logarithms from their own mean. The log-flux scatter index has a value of 0.004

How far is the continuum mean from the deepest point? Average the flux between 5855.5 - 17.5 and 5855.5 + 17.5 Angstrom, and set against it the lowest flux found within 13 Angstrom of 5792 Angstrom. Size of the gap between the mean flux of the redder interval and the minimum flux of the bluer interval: 0.23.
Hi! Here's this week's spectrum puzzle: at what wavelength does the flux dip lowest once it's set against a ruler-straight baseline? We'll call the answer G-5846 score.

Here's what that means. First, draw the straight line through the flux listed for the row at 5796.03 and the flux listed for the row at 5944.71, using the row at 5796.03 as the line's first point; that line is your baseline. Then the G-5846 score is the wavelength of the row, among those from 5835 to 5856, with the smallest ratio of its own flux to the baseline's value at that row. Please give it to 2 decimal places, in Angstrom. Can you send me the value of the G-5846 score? 5846.97 Angstrom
